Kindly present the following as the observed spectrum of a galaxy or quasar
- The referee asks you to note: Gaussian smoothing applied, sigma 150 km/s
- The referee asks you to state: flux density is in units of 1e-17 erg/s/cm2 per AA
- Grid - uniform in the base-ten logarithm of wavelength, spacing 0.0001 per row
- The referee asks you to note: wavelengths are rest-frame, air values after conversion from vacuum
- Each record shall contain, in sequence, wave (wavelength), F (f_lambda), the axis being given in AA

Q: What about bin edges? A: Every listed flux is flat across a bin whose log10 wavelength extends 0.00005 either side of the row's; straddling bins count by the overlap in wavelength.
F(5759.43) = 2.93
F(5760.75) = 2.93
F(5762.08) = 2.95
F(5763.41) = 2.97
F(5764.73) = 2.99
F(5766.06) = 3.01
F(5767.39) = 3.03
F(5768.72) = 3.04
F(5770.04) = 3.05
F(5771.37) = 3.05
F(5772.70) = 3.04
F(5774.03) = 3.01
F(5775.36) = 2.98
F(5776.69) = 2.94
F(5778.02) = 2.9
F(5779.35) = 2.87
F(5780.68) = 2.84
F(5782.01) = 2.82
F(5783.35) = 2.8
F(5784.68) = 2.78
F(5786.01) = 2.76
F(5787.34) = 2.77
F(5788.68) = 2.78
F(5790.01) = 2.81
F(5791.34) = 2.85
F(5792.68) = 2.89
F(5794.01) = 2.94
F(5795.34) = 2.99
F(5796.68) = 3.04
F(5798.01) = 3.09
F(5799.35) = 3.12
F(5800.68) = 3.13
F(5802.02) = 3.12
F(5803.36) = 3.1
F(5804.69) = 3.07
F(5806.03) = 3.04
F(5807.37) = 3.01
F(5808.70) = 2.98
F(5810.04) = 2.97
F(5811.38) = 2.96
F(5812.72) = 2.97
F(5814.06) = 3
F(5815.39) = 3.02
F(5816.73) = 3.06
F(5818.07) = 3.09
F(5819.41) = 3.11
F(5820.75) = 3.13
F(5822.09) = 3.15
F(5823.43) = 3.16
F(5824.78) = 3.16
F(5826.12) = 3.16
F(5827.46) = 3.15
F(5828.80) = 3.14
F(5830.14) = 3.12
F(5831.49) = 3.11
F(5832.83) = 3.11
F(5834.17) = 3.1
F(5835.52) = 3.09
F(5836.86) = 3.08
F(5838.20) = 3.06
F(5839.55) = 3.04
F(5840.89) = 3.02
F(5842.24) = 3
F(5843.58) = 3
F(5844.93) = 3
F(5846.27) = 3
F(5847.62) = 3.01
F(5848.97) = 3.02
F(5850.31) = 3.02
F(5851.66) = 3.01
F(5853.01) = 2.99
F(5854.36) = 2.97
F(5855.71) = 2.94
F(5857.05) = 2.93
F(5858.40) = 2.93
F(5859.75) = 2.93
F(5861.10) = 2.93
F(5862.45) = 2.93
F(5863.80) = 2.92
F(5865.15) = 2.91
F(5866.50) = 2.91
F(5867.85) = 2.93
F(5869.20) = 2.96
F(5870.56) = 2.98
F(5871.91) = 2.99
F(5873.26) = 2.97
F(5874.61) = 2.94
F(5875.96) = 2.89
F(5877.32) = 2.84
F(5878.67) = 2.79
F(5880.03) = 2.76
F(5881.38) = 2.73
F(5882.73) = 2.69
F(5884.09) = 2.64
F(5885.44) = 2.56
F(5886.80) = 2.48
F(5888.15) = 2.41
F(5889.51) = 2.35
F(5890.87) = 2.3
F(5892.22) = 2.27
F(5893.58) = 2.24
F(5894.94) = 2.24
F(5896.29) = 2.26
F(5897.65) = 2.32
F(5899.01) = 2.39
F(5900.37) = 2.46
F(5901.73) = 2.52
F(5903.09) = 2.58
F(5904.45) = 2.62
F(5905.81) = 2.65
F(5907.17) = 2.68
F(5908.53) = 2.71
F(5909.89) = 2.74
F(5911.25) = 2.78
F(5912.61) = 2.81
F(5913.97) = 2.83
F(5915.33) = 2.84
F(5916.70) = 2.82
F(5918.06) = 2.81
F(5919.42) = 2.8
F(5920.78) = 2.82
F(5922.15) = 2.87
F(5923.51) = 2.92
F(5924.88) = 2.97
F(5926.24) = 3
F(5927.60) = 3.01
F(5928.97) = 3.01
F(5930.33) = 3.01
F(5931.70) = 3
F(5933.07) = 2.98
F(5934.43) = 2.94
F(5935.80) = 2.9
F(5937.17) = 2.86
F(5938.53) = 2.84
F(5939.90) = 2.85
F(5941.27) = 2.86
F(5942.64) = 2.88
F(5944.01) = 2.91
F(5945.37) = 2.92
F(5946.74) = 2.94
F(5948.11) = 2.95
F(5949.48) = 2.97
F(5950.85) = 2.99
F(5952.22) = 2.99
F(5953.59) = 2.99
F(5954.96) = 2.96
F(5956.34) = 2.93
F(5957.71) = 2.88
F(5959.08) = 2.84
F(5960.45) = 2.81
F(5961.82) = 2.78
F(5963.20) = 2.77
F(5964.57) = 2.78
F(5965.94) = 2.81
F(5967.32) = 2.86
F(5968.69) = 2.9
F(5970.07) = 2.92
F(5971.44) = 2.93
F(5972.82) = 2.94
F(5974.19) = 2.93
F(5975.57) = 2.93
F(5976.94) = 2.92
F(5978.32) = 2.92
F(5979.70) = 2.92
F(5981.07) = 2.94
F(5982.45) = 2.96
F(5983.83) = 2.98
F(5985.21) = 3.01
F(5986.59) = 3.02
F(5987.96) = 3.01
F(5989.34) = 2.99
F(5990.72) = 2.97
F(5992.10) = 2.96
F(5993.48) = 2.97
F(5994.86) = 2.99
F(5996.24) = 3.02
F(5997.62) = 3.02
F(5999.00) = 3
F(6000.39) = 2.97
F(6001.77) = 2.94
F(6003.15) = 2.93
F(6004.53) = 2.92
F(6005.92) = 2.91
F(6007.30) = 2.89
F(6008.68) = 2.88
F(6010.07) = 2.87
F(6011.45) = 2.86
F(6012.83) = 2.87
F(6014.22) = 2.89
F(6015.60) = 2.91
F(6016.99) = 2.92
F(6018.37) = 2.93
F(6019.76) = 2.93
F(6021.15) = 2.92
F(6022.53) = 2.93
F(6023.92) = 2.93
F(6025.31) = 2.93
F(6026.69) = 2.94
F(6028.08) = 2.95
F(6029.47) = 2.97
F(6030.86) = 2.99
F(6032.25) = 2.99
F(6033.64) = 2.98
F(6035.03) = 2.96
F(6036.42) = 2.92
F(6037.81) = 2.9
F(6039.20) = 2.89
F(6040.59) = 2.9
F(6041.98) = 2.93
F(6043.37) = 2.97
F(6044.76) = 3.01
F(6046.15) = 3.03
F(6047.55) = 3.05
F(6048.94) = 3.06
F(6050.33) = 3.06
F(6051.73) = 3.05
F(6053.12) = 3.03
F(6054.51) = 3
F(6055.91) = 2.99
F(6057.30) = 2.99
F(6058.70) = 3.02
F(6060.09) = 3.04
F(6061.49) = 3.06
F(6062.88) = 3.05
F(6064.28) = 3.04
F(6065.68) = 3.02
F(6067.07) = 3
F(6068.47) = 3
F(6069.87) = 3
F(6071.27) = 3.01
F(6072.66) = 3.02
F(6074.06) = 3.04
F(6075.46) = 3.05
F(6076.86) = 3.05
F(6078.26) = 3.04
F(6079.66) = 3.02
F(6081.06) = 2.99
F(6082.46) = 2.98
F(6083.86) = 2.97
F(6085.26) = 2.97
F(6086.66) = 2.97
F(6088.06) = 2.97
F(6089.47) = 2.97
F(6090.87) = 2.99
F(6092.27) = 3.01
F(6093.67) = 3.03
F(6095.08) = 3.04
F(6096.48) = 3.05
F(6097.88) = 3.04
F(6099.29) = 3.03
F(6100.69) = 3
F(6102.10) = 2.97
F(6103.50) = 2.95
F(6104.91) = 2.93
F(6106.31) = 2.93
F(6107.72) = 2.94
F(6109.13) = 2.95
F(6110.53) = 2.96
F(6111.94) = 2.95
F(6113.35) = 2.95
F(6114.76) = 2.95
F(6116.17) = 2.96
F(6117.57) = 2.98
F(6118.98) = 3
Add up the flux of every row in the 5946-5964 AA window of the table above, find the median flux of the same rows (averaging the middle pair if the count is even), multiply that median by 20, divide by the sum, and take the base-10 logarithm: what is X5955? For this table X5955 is 0.192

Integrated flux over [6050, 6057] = 21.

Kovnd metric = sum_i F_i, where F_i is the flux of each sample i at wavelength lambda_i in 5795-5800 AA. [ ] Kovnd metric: 12.2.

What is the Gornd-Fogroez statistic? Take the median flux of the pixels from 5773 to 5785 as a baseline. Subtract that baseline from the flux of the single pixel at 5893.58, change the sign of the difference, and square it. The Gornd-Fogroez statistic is 0.40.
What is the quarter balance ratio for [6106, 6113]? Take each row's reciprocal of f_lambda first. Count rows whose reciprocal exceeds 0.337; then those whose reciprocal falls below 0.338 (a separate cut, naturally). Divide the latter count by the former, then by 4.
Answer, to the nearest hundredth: 0.05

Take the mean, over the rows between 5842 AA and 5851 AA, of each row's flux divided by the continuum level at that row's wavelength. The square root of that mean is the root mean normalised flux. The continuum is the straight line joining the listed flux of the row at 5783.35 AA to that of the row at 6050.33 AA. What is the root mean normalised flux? 1.03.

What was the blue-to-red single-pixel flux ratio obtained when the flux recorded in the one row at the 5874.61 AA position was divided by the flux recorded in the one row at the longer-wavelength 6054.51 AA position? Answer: 0.98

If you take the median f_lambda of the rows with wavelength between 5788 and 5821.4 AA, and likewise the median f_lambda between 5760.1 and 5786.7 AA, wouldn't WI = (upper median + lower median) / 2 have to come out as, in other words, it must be 2.99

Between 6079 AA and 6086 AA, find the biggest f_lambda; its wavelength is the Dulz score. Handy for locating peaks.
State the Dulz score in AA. 6079.66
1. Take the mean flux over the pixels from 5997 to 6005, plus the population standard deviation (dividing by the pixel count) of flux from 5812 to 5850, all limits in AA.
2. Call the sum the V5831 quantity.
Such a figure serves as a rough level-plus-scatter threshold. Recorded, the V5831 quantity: 3.02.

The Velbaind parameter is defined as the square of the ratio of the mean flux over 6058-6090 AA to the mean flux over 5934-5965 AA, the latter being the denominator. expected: 1.08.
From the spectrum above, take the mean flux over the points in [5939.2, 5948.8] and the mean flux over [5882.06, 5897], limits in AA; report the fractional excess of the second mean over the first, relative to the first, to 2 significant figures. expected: -0.17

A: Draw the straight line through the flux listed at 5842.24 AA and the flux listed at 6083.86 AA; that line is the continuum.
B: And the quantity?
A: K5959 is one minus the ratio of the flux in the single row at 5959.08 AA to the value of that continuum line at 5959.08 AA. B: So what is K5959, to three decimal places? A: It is 0.049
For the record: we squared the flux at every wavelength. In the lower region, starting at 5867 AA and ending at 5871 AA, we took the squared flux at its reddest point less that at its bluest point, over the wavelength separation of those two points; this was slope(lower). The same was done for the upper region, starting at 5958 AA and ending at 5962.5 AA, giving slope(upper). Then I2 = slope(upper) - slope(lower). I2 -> -0.23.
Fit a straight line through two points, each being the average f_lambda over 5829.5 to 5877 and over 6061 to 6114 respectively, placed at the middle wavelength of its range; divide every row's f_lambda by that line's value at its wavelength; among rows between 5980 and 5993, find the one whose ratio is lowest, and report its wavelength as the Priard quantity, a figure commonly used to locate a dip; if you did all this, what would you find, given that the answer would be 5981.07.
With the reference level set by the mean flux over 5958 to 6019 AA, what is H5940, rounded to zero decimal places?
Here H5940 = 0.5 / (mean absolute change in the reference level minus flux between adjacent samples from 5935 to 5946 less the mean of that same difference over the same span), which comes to -22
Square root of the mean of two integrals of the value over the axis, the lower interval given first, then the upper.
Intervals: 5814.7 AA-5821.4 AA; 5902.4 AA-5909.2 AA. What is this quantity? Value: 4.40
